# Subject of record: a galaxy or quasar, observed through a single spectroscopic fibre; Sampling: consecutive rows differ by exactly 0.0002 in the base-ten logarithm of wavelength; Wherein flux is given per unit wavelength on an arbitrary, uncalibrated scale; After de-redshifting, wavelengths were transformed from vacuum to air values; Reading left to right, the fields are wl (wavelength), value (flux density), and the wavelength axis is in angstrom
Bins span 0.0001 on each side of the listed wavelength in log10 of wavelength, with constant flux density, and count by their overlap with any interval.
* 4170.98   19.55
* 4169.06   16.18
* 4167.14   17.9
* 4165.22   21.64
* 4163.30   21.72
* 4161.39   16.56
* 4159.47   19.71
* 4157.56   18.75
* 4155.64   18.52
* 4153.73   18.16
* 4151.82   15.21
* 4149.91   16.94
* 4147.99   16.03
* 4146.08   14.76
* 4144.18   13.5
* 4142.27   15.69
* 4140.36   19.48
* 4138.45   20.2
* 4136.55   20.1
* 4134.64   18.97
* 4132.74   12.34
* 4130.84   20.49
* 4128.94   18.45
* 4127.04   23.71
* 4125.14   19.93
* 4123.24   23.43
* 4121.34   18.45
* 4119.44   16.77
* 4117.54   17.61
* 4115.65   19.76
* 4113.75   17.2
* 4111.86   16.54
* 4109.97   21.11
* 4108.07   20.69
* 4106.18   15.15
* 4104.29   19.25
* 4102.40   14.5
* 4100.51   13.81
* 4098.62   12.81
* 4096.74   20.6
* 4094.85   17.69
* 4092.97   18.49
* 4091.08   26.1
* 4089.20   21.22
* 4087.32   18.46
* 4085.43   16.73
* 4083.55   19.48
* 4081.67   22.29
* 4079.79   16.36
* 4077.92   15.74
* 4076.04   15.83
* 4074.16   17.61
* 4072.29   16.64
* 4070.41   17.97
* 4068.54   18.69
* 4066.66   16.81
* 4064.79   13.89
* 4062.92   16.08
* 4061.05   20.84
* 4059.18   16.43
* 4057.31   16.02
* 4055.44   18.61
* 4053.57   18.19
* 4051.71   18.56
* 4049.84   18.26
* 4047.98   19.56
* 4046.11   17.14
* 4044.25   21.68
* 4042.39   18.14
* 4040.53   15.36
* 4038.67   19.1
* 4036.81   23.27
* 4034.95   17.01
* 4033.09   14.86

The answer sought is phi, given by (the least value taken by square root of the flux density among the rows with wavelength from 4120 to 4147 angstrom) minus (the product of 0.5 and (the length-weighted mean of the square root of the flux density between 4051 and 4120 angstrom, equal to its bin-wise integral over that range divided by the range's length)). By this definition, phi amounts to 1.41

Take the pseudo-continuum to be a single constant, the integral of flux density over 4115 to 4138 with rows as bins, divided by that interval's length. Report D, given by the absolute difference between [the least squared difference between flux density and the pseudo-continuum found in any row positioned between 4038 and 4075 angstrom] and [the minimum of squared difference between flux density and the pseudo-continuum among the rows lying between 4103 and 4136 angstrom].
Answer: 0.00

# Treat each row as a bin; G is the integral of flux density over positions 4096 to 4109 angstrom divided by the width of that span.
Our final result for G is 16.6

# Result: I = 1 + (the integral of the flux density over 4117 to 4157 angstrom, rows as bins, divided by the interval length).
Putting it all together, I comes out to 19.0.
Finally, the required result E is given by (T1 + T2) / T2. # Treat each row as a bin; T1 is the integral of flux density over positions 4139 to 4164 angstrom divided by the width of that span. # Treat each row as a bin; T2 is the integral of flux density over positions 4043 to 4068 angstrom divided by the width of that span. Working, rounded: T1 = 17.3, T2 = 17.9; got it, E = 1.97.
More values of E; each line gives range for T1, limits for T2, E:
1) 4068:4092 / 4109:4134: 1.99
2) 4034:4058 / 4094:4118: 2.06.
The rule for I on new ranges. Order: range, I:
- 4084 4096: 20.8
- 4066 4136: 19.3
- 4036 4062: 19.6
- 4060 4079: 18.0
